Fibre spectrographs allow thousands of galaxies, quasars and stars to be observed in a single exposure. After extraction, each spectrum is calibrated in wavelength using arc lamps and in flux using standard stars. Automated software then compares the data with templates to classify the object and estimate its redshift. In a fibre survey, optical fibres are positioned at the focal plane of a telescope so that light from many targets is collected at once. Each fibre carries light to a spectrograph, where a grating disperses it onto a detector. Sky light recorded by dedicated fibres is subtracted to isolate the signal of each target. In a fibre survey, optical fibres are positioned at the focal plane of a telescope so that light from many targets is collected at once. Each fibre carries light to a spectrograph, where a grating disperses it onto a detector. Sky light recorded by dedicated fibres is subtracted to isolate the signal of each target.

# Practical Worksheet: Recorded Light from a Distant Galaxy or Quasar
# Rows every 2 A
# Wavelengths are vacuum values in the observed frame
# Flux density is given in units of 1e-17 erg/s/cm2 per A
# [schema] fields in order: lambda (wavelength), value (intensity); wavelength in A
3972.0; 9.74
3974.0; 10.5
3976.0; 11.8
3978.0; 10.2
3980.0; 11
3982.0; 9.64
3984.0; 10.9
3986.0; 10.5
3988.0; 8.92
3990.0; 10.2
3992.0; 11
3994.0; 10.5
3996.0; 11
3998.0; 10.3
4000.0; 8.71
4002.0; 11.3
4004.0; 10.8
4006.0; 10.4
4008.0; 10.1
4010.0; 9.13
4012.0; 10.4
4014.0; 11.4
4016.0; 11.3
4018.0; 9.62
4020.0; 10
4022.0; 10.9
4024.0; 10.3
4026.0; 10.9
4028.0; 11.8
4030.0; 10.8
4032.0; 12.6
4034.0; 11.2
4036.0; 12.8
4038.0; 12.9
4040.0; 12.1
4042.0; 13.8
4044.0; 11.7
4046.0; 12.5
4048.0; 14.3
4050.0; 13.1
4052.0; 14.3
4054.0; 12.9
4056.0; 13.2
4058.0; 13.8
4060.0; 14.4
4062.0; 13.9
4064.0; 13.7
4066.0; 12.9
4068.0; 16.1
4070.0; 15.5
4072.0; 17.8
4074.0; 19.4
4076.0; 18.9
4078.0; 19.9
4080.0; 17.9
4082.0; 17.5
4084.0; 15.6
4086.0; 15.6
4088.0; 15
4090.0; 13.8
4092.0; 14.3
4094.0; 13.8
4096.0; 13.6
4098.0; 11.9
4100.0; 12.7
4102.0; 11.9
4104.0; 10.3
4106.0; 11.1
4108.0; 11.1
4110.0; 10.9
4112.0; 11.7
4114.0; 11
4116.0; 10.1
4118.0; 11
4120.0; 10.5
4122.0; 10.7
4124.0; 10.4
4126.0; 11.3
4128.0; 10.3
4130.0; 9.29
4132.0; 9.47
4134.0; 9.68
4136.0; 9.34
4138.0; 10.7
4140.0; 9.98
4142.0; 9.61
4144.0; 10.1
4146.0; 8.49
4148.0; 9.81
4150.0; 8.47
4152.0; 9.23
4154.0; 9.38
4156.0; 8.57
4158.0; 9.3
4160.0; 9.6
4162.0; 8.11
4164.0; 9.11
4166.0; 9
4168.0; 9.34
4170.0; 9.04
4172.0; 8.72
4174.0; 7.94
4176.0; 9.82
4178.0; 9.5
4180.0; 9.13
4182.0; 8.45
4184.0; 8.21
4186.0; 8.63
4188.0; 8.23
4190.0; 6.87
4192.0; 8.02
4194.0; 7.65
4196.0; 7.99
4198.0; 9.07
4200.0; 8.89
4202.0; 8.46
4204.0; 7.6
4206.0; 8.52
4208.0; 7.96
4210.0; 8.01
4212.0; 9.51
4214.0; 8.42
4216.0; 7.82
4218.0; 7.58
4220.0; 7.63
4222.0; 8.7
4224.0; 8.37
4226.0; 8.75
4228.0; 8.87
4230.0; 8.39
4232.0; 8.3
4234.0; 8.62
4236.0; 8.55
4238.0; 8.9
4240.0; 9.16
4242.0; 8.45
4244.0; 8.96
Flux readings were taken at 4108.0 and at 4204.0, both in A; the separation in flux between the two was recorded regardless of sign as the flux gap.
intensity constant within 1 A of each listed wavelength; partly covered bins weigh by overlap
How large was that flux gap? 3.5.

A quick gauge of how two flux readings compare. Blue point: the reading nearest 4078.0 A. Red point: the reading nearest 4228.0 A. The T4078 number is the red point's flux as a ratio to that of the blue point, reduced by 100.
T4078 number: -99.6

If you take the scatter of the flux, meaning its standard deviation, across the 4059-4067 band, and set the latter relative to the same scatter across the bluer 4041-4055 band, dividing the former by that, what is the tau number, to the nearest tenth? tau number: 0.6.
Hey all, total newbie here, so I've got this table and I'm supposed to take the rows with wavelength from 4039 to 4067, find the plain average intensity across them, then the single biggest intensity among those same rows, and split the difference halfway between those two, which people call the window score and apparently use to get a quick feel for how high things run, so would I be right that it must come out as 13.9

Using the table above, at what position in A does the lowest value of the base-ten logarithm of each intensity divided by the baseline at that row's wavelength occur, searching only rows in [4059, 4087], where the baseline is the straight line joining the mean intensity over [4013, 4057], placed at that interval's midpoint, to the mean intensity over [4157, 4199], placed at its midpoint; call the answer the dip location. 4066.0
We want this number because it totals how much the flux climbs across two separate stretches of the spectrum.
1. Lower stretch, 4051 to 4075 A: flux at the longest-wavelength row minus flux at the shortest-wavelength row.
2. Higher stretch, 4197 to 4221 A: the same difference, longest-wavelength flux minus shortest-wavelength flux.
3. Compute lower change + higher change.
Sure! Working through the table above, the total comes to 3.7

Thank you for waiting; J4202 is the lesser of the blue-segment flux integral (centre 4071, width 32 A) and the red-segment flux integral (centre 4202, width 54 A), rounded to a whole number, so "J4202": 453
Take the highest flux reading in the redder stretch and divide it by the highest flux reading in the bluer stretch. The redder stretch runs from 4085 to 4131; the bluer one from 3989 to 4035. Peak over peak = 1.24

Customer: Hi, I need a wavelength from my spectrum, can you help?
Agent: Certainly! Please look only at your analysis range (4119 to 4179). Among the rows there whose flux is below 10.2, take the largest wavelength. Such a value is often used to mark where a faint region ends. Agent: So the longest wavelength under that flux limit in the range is 4178.0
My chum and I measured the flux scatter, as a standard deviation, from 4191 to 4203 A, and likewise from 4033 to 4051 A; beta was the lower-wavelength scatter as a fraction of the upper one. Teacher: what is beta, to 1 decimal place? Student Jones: 1.8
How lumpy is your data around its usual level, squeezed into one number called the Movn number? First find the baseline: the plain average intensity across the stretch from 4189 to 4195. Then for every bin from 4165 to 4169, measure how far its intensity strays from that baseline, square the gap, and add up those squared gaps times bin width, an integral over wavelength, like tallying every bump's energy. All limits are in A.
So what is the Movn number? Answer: 11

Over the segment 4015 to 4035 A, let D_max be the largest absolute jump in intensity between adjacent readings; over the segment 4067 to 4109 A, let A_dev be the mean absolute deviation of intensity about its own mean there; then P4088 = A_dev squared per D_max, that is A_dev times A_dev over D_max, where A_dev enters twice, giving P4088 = 3.12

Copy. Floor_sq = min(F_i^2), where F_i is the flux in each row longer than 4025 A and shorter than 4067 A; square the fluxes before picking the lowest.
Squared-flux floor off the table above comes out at 117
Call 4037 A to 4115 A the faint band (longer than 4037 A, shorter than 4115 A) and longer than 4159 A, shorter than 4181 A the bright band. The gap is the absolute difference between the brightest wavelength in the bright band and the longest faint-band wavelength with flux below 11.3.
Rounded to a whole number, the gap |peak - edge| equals 62 A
